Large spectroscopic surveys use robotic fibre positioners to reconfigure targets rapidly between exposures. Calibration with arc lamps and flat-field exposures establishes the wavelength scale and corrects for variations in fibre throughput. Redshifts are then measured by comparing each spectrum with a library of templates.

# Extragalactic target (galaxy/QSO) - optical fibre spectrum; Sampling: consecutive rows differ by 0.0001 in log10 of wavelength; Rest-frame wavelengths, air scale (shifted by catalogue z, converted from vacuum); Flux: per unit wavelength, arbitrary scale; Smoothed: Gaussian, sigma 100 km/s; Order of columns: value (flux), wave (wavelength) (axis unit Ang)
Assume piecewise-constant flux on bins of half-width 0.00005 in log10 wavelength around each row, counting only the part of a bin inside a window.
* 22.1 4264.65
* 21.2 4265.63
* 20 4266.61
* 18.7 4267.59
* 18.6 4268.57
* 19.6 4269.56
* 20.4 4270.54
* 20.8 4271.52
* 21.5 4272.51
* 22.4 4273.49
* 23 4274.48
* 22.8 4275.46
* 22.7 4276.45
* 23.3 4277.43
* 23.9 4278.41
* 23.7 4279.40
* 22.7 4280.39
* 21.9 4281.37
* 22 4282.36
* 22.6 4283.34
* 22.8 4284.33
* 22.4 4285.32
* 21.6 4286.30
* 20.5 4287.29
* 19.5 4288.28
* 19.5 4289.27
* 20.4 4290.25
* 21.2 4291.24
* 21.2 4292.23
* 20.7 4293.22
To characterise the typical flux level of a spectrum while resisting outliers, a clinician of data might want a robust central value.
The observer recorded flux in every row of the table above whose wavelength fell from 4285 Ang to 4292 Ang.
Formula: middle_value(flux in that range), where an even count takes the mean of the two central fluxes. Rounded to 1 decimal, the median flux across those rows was 20.5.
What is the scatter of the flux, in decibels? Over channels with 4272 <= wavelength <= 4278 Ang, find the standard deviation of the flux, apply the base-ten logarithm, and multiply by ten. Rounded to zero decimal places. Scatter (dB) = -2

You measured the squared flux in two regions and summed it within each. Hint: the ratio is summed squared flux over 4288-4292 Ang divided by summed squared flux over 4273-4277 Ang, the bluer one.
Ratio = 0.79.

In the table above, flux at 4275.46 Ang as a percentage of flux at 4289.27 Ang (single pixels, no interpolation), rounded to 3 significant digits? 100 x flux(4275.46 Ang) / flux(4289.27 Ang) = 117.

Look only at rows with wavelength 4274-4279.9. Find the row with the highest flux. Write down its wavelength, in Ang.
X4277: 4278.41 Ang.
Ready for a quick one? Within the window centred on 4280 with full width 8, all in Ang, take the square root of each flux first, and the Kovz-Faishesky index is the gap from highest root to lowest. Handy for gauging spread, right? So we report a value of 0.21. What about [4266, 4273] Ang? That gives 0.32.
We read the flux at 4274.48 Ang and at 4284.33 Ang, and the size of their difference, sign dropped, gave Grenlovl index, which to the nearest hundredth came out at 0.20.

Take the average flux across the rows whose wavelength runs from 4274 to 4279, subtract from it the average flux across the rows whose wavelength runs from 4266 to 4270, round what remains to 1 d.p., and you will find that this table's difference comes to 3.9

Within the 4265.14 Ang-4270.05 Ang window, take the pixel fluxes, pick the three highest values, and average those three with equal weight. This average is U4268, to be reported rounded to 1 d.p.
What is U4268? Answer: 20.3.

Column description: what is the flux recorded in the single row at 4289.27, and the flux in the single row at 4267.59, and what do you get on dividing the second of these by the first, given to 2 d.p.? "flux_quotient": 0.96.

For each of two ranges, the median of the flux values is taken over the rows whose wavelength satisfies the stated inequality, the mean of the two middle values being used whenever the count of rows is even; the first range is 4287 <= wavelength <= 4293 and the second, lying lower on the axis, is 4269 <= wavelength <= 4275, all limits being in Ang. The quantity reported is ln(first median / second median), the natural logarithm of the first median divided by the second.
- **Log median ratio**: -0.034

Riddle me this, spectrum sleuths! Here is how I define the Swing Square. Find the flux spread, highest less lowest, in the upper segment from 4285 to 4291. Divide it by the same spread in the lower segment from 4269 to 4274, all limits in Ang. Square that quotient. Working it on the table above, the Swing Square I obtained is 1.1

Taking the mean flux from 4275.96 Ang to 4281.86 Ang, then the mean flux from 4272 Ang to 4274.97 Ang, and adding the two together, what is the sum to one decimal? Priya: 45.3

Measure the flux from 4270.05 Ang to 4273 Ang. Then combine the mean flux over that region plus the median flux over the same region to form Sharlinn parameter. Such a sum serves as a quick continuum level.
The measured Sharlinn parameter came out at 42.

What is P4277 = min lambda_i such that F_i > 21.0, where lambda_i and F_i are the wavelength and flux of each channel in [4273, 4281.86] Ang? 4273.49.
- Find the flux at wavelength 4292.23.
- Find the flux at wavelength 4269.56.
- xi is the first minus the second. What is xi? 2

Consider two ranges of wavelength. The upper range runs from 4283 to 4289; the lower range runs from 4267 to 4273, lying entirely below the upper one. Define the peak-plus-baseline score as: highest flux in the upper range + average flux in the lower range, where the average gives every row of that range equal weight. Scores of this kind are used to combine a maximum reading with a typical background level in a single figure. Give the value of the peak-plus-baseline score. 42.7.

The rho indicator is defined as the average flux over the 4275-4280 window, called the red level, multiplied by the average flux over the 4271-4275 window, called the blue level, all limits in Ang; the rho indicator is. 510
